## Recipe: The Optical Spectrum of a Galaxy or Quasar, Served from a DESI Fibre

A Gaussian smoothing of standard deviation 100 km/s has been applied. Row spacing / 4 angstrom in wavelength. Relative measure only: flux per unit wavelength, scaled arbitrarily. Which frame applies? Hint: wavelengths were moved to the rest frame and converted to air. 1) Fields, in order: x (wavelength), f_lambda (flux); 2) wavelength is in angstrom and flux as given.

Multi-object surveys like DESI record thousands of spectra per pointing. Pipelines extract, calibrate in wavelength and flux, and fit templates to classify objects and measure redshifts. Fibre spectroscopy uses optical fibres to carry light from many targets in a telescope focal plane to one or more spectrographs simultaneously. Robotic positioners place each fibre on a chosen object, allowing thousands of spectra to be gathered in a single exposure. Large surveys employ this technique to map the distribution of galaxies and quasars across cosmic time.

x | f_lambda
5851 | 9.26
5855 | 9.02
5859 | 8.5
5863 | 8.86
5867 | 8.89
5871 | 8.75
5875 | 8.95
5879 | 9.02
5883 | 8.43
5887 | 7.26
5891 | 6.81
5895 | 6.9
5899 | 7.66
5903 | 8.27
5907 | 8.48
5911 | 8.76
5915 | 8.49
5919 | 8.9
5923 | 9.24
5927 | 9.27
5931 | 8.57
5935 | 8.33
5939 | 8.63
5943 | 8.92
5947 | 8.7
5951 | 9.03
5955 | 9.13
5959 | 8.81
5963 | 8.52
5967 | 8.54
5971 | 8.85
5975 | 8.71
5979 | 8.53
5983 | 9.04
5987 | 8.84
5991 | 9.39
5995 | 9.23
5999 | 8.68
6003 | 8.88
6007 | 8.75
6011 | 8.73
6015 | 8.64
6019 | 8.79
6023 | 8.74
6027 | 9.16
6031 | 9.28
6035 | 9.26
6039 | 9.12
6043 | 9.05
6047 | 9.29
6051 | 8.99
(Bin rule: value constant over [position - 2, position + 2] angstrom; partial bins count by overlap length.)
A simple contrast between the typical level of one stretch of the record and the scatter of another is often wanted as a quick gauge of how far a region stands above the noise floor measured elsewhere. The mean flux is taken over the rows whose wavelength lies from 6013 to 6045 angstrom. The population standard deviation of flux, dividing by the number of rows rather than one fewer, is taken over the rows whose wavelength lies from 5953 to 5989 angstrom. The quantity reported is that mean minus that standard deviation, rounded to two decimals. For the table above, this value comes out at 8.80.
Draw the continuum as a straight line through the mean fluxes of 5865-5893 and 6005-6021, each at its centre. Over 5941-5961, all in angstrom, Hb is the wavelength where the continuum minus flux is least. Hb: 5955 angstrom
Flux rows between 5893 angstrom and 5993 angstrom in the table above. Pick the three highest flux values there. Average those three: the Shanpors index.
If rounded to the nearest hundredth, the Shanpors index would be 9.30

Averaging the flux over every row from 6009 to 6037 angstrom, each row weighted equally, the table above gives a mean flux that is 8.94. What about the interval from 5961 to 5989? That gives 8.72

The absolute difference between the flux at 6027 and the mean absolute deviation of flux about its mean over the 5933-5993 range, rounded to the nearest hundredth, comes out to 8.94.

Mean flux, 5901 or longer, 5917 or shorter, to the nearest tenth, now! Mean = 8.5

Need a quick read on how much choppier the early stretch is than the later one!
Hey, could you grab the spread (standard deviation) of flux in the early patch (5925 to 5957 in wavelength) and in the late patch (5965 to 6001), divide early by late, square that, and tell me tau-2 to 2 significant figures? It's 1.1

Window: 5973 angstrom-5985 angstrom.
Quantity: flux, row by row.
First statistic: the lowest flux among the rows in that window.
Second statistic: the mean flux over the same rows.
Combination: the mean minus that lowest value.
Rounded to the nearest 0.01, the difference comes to 0.23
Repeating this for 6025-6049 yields 0.14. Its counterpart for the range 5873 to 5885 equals 0.37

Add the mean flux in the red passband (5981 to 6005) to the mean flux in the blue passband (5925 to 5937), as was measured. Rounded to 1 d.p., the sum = 17.7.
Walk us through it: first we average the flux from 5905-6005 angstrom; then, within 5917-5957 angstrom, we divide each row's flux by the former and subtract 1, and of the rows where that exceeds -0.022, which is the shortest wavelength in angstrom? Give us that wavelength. 5919 angstrom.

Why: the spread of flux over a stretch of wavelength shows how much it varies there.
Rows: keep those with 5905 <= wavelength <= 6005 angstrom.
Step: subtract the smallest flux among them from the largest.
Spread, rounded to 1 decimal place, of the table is 1.1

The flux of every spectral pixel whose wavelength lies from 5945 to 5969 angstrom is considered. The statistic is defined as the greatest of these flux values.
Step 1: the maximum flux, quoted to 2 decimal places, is 9.13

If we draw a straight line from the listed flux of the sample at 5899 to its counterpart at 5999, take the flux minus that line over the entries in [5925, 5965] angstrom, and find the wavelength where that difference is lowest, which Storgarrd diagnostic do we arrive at 5963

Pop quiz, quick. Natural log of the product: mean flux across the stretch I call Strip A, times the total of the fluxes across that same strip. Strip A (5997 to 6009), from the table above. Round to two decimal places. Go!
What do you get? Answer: 5.44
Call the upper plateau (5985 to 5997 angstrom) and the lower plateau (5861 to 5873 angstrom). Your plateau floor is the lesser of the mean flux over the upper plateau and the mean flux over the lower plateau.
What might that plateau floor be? 8.83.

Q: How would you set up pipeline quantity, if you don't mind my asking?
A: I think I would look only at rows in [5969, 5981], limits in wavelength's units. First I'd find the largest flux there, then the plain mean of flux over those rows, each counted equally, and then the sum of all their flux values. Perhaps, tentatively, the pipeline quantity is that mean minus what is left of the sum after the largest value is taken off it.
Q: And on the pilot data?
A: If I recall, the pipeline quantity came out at -9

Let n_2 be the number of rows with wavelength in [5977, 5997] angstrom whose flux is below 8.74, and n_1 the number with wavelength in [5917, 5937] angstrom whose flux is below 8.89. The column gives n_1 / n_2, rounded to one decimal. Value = 2.0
